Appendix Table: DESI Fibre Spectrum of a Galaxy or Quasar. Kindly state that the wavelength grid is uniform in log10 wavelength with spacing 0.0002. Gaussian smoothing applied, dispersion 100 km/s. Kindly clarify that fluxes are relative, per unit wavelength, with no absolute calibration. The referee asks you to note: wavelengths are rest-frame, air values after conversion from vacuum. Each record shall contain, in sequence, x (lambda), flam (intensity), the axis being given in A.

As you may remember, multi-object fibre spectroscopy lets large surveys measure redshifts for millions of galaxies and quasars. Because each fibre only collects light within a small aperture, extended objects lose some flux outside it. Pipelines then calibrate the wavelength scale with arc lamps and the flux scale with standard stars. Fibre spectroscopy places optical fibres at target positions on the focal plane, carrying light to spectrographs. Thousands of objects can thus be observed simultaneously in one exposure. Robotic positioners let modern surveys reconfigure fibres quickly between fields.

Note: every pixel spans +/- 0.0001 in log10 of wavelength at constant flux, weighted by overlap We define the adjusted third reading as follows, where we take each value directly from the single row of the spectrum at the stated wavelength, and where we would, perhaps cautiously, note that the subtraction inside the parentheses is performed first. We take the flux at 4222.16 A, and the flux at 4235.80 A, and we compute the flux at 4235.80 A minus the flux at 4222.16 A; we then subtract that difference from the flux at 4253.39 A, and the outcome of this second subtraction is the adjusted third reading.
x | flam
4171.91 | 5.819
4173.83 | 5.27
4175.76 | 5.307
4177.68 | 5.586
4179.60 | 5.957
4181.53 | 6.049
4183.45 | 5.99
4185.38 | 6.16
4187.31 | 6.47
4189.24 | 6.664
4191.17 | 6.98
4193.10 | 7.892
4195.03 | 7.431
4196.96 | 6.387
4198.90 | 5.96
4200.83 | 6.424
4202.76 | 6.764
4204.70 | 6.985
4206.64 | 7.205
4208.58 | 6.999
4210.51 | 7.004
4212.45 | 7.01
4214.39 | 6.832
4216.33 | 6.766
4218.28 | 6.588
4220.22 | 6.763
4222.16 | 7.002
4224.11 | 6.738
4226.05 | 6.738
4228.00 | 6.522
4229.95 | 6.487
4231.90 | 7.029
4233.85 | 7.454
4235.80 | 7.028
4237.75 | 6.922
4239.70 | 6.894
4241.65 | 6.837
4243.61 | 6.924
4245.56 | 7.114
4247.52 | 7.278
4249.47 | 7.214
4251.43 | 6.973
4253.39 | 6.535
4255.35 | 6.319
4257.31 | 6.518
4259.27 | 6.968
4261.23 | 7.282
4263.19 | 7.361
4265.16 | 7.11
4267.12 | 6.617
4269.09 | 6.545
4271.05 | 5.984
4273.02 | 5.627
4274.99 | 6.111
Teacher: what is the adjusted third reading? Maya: 6.5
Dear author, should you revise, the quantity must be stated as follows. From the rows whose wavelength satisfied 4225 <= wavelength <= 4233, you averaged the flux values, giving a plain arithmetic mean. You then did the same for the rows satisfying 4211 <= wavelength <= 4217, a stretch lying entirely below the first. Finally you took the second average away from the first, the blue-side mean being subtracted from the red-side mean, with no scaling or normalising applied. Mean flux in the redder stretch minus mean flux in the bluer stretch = -0.2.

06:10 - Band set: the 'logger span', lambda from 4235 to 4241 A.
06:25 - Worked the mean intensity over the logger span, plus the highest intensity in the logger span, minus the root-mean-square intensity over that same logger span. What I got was 7.03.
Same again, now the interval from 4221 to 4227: 7.00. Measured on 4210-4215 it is 7.01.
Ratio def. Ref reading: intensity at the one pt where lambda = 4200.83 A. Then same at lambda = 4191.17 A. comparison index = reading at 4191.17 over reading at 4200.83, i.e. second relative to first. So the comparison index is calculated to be 1.09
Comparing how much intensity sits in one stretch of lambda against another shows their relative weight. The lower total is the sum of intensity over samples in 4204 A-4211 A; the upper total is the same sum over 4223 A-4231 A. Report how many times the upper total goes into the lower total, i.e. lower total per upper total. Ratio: 1.06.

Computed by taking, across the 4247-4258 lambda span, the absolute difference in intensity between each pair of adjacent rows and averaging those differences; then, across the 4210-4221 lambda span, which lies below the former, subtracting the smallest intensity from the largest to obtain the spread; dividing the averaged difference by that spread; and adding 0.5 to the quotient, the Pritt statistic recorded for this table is 1.05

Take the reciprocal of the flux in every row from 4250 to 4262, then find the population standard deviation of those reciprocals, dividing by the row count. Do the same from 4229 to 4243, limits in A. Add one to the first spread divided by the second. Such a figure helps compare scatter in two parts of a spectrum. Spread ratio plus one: 2.3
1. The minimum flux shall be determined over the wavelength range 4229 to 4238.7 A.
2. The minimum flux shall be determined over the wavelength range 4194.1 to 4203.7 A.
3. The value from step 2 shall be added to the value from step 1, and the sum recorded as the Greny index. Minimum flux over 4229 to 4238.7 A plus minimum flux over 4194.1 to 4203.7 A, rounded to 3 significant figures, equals 12.4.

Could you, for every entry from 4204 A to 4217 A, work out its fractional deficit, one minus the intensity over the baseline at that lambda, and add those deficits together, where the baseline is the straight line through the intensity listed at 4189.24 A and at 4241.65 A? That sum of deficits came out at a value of -0.25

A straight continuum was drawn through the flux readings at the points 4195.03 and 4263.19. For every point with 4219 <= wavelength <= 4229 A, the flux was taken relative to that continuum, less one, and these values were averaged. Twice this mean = -0.18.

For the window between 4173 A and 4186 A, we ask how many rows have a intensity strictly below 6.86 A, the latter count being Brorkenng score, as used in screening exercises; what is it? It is 7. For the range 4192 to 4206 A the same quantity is 4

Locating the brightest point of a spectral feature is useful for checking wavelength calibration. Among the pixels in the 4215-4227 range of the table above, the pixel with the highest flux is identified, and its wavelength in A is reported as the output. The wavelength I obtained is 4222.16 A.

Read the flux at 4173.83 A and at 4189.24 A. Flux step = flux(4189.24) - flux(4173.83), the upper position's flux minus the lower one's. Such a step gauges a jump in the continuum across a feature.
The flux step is 1.4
